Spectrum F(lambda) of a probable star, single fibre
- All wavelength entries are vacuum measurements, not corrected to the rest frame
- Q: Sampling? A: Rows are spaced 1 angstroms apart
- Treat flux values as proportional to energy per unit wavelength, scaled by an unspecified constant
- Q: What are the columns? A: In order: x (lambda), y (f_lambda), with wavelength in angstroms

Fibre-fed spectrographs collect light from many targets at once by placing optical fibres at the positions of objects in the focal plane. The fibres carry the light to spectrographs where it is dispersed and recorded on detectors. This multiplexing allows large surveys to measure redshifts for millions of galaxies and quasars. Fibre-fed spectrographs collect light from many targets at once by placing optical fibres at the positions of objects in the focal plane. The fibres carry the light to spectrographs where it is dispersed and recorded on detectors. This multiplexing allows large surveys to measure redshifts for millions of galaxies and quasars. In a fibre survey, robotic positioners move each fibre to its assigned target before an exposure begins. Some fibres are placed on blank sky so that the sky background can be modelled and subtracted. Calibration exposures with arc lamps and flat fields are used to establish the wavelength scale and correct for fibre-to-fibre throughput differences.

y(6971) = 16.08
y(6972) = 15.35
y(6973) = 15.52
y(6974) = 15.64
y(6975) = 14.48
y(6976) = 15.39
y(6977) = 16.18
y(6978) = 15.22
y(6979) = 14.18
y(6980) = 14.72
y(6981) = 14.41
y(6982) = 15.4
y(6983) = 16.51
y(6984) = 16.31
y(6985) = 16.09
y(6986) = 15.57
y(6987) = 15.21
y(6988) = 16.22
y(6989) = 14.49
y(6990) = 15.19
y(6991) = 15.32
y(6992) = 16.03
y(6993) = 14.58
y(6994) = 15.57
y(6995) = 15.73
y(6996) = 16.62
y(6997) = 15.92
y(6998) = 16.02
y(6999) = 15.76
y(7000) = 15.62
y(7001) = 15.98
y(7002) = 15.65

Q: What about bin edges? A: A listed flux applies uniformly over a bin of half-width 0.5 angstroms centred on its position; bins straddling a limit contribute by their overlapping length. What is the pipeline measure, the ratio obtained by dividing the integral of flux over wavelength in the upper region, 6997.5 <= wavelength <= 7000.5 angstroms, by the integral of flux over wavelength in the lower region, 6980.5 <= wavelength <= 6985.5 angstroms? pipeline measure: 0.60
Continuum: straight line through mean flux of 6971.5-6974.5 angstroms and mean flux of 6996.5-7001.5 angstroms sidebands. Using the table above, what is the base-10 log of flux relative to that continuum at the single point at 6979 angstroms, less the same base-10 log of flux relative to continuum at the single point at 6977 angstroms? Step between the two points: -0.058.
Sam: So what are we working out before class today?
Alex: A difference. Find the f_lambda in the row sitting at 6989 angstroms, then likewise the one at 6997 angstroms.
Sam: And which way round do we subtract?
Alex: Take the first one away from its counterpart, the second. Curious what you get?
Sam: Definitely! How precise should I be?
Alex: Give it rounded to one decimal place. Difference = 1.4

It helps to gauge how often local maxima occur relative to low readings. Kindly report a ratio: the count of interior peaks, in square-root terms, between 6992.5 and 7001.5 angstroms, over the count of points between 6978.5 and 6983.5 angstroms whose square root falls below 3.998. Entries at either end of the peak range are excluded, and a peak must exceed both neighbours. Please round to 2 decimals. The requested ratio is 0.50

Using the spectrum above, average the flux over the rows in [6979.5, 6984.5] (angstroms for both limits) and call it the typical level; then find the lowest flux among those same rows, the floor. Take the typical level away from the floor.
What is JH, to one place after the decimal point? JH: -1.1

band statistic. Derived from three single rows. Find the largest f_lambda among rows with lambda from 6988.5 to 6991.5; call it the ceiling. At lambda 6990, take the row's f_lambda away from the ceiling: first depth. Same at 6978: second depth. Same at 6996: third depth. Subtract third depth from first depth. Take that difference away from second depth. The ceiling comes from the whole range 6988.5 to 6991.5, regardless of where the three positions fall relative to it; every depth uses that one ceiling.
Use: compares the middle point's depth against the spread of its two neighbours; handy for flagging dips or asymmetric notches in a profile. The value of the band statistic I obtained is -1.3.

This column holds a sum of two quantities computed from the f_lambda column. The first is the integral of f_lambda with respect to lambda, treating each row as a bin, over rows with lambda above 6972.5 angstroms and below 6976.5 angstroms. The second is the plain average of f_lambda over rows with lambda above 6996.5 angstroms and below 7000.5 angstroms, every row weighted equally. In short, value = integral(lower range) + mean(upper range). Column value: 76.9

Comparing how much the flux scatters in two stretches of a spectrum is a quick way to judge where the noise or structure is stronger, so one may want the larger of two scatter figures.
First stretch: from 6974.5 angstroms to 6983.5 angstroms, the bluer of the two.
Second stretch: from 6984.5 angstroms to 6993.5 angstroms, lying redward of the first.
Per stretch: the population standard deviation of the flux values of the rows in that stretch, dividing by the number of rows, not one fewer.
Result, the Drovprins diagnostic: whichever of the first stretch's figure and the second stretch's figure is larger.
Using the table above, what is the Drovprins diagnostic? 0.76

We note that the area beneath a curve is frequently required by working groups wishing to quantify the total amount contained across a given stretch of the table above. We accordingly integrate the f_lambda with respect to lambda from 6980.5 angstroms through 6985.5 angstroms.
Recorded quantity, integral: 79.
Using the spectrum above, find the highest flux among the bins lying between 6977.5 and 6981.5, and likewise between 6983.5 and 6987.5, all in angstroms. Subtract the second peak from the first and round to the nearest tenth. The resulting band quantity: -1.1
